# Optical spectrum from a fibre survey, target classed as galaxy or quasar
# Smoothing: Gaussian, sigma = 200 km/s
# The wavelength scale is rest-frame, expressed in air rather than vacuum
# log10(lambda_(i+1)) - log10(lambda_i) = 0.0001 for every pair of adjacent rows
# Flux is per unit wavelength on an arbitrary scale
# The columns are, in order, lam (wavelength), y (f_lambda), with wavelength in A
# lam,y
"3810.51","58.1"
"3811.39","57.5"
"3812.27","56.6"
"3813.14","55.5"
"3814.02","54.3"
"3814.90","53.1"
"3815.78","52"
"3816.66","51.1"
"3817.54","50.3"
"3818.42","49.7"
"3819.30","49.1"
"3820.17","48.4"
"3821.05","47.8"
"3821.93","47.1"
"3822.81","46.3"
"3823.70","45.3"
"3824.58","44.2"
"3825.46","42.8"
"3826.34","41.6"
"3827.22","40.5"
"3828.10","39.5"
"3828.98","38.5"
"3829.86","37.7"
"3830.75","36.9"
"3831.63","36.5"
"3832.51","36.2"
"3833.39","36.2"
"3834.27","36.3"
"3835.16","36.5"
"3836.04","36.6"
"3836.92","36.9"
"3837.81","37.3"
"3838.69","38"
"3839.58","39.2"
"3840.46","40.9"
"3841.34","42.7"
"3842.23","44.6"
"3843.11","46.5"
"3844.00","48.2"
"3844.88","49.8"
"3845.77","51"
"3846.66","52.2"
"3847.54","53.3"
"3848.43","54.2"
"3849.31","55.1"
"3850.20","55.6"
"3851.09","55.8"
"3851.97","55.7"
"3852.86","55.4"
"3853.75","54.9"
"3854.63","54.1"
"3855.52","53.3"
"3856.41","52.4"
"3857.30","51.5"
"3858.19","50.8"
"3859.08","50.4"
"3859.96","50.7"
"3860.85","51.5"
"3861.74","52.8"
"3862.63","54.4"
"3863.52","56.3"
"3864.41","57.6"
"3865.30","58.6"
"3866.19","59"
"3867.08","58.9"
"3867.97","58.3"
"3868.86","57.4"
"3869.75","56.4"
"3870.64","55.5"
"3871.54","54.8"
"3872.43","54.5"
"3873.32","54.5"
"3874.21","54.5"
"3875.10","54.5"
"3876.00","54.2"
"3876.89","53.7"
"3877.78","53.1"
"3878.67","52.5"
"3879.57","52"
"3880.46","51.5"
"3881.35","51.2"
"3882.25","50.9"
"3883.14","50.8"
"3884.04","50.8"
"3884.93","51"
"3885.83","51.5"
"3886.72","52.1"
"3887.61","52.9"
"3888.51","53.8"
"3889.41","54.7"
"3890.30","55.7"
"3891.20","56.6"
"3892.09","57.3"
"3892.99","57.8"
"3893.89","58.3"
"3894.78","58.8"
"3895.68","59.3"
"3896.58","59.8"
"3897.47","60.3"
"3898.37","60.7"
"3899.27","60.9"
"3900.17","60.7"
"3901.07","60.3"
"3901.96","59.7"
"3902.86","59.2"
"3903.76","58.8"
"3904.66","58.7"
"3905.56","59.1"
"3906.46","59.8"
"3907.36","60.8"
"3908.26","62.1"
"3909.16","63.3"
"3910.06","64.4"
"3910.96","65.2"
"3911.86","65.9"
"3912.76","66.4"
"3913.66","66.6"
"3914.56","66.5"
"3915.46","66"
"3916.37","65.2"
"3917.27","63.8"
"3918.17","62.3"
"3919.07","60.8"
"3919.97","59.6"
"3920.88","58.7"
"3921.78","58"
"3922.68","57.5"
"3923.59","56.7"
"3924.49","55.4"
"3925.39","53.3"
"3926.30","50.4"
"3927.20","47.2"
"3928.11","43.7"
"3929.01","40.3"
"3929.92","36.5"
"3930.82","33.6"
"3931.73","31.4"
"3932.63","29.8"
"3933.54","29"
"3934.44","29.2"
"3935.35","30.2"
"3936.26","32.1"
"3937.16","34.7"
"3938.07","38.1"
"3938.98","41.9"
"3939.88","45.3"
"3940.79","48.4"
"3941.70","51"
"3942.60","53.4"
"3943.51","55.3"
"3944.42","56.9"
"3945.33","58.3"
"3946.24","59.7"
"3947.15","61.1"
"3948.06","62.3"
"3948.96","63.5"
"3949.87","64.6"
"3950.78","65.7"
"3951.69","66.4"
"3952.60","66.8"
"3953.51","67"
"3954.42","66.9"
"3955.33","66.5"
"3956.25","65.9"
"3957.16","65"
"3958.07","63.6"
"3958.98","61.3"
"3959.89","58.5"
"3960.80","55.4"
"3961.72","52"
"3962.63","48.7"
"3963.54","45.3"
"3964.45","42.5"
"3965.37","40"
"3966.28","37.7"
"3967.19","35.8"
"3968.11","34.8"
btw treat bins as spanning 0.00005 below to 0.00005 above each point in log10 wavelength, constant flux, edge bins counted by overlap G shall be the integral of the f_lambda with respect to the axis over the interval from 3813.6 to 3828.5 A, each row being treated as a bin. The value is 704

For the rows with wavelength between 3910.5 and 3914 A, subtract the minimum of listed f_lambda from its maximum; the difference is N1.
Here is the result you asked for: 1.4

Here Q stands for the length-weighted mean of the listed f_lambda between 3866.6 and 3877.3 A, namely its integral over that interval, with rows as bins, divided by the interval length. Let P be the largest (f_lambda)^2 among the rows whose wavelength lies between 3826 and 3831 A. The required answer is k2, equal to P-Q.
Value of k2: 1675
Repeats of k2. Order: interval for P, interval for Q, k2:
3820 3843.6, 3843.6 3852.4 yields 2289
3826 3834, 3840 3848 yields 1683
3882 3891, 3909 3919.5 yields 3038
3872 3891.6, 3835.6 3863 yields 3154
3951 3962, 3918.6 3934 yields 4442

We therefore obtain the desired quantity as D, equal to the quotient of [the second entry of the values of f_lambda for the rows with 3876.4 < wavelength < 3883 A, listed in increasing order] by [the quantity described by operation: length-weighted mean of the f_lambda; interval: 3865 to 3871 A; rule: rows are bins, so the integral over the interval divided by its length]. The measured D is 0.9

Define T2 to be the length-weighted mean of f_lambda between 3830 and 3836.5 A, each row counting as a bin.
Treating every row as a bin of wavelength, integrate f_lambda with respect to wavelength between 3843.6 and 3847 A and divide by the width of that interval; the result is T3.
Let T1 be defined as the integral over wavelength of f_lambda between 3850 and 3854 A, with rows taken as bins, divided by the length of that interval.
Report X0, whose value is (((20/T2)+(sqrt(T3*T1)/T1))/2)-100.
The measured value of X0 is -99.3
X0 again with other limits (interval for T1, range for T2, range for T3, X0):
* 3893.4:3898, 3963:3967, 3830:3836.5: -99.4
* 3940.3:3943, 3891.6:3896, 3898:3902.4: -99.3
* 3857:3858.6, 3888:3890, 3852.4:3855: -99.3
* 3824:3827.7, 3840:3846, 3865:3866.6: -99.2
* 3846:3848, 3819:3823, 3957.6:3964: -99.3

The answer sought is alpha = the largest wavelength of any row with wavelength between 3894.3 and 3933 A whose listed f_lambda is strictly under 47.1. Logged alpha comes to 3932.63 A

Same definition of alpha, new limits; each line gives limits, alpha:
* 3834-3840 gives 3839.58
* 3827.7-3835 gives 3834.27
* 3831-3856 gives 3843.11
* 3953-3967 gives 3966.28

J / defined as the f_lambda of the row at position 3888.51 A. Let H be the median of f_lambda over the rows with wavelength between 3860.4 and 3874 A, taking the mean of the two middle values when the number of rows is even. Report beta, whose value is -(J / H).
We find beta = -0.96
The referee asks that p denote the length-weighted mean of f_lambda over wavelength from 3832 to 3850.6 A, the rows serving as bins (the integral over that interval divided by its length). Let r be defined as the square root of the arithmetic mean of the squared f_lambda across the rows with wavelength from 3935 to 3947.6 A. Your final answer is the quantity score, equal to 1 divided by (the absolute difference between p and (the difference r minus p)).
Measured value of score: 0.025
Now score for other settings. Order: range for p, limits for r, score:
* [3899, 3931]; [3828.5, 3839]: 0.013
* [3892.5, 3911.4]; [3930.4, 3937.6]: 0.011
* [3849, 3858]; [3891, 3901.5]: 0.020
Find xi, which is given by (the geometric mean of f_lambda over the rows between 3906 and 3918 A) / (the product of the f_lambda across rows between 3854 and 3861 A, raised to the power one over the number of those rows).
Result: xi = 1.2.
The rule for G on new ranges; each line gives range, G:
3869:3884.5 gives 827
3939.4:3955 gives 930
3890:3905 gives 885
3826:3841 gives 570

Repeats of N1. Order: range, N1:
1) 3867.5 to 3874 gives 3.8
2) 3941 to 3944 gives 4.3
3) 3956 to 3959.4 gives 4.6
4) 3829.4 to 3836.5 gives 1.5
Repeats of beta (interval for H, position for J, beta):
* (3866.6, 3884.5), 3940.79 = -0.89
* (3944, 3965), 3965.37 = -0.64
